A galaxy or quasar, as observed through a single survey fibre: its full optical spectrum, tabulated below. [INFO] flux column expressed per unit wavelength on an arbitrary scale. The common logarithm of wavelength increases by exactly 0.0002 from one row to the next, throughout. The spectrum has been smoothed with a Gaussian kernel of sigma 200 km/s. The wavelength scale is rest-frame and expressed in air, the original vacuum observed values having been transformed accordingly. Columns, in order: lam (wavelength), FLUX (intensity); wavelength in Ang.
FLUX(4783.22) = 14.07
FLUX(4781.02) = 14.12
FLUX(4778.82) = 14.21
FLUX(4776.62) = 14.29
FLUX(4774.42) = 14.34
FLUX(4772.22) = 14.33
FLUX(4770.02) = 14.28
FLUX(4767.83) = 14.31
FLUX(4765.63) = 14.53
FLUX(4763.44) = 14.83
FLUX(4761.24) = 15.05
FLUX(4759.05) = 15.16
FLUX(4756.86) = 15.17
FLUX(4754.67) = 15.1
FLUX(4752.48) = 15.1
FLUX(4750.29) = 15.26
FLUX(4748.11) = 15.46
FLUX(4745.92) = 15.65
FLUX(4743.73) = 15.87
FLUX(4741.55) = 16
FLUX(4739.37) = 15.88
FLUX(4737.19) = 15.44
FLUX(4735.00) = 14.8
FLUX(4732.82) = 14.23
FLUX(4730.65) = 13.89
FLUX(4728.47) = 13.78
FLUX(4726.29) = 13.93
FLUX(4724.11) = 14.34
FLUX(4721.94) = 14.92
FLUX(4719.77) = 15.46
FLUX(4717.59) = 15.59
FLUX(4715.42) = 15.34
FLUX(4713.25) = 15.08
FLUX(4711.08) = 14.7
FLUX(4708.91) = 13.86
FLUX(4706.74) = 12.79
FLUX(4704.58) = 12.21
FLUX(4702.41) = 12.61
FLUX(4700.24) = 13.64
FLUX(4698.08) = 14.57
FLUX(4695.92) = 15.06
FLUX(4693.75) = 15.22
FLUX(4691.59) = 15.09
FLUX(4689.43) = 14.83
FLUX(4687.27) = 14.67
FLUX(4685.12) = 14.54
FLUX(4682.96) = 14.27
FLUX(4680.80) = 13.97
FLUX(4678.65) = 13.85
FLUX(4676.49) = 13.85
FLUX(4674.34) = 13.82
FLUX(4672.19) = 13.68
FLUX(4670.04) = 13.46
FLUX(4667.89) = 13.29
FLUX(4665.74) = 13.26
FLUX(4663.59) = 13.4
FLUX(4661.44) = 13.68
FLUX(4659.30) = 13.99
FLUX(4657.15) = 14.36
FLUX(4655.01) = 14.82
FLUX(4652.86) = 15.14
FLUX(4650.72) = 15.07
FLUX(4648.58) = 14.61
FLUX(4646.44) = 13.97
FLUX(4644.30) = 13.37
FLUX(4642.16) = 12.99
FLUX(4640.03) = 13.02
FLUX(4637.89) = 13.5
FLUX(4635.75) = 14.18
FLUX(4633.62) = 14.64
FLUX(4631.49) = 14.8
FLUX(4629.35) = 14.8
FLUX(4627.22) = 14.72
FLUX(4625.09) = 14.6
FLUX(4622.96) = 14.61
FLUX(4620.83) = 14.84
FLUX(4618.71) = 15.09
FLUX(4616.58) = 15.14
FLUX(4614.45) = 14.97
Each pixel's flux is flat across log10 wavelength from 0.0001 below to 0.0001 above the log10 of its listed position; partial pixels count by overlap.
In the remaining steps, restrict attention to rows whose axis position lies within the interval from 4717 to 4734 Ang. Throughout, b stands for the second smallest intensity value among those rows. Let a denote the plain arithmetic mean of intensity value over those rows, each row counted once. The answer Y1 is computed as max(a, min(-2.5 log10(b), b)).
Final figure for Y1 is 14.5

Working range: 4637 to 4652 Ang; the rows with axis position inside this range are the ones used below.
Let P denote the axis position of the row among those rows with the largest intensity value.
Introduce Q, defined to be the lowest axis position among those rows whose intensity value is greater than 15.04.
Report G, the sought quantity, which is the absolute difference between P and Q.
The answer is 0.0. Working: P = 4650.72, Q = 4650.72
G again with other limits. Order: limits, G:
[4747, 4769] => 0.0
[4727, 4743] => 4.4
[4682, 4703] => 2.2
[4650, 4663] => 2.1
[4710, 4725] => 4.3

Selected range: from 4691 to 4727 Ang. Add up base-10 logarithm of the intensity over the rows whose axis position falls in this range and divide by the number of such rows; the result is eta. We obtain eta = 1.16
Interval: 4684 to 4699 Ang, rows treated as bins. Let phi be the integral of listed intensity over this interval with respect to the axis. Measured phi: 223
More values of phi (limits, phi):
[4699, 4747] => 698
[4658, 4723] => 920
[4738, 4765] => 415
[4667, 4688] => 293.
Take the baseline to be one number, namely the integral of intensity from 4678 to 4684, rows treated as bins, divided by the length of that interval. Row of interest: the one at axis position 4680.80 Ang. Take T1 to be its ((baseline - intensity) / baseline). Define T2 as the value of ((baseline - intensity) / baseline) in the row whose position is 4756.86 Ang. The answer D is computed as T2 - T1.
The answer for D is -0.09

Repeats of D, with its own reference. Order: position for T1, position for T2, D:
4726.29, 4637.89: 0.03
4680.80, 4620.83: -0.06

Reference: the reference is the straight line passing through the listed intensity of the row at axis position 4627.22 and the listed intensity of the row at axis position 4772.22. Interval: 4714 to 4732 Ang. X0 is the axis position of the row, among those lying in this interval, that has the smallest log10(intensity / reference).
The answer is 4728.47 Ang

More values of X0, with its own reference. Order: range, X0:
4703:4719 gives 4704.58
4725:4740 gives 4728.47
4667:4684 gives 4667.89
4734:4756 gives 4735.00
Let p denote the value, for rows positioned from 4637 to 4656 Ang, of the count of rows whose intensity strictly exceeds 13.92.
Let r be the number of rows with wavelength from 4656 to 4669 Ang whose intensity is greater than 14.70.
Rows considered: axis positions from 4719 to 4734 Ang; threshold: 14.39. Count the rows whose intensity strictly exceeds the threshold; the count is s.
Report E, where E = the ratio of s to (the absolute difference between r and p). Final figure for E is 0.4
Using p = 5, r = 0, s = 2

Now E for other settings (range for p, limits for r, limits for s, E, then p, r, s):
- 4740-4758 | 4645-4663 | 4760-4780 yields 0.6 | 8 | 3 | 3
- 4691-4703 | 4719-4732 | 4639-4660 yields 2.0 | 4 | 2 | 4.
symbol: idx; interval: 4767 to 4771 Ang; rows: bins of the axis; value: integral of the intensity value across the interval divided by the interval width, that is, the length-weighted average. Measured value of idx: 14.3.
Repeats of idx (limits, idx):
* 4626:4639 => 14.4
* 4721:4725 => 14.7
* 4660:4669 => 13.4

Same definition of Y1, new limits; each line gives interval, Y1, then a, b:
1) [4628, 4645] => 13.9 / 13.9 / 13.02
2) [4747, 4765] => 15.1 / 15.1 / 15.05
